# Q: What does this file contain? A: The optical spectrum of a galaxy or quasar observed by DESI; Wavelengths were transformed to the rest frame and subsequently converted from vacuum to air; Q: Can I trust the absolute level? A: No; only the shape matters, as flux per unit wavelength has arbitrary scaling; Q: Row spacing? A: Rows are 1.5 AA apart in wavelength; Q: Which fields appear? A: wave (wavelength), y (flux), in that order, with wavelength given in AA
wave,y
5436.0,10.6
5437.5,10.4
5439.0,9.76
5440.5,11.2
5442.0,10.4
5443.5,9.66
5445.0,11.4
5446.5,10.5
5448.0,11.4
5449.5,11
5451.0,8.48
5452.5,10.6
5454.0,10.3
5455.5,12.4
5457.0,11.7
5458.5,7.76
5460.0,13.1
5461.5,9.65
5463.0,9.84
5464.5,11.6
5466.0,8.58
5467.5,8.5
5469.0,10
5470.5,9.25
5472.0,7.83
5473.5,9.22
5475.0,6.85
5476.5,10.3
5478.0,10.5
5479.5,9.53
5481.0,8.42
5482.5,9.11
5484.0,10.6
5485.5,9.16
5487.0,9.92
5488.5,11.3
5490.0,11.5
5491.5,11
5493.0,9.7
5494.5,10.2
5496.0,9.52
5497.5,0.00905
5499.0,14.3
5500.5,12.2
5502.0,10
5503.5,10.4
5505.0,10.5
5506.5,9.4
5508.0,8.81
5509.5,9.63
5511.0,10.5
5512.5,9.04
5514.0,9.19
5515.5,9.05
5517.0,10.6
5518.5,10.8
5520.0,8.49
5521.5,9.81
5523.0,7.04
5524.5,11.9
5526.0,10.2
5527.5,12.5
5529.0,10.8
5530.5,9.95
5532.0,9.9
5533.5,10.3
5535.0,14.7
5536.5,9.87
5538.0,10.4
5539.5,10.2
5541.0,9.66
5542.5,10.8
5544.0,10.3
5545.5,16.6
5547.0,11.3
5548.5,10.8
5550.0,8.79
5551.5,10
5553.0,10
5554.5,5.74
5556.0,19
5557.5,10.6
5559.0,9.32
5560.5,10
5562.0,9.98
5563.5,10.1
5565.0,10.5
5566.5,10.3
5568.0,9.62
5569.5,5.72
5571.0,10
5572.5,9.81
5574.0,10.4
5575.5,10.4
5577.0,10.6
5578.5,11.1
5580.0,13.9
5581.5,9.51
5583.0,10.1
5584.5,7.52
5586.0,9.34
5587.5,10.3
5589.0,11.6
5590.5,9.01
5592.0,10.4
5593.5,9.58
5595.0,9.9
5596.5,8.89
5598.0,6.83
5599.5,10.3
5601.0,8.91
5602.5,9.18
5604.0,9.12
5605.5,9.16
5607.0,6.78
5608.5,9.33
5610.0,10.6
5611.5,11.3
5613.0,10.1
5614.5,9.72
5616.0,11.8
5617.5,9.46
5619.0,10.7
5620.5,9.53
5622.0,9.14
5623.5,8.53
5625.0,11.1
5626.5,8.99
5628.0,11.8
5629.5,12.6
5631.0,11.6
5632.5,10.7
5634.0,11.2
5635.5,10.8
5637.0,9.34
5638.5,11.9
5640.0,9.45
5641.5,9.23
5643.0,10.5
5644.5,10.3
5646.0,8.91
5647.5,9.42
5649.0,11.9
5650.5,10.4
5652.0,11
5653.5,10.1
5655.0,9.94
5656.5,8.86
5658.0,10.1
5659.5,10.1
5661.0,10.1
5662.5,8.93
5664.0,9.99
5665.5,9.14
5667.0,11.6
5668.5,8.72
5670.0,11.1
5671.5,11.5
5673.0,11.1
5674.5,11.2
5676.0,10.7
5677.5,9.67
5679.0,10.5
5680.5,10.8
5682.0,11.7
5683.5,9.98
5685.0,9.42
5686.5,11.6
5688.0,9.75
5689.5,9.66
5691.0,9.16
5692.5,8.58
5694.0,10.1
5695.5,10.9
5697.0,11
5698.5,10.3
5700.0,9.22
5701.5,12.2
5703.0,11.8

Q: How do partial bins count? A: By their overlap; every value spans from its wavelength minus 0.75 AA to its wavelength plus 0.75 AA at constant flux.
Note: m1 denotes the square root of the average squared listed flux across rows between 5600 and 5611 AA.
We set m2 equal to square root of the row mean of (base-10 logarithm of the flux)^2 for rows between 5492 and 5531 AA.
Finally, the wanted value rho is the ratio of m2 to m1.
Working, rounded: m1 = 9.1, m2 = 1.06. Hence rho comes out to 0.117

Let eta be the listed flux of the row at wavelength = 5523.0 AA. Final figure 7.04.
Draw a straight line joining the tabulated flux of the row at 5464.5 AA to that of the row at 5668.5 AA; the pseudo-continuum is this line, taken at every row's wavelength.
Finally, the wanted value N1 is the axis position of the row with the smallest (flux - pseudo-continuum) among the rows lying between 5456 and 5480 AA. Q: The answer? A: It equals 5475.0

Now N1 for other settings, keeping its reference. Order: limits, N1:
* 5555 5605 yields 5569.5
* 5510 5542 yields 5523.0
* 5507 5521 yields 5520.0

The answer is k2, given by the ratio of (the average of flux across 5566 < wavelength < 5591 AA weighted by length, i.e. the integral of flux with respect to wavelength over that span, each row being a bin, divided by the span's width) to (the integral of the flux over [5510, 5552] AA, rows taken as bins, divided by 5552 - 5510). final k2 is 0.95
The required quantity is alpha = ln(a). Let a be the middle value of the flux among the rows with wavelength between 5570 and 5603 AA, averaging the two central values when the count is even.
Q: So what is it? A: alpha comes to 2.298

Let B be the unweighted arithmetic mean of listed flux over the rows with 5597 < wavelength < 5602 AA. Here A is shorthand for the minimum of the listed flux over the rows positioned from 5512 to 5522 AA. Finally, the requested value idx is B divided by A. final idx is 1.0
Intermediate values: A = 8.49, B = 8.7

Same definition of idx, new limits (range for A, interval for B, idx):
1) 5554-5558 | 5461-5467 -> 1.7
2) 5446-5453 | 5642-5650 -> 1.2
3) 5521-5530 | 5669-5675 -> 1.6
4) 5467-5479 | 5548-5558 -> 1.6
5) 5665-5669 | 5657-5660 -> 1.2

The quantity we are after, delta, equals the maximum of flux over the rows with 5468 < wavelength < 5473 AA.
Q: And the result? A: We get 10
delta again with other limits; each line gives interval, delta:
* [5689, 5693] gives 9.66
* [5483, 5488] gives 10.6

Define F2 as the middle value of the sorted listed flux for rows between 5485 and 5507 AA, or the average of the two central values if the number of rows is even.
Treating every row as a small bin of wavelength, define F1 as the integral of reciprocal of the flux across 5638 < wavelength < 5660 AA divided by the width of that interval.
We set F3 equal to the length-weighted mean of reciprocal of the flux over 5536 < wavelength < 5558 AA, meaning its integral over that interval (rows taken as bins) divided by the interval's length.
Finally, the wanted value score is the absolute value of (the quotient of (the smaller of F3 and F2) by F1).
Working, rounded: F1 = 0.100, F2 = 10.2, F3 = 0.098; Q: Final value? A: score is 0.98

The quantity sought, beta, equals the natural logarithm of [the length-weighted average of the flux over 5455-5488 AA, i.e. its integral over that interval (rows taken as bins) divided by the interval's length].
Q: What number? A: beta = 2.27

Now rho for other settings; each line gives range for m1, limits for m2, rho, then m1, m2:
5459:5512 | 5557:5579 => 0.100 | 10.0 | 0.99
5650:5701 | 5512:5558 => 0.099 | 10.2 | 1.02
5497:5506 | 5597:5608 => 0.088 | 10.6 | 0.93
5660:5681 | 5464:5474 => 0.093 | 10.4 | 0.97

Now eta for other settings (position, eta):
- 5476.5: 10.3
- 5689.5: 9.66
